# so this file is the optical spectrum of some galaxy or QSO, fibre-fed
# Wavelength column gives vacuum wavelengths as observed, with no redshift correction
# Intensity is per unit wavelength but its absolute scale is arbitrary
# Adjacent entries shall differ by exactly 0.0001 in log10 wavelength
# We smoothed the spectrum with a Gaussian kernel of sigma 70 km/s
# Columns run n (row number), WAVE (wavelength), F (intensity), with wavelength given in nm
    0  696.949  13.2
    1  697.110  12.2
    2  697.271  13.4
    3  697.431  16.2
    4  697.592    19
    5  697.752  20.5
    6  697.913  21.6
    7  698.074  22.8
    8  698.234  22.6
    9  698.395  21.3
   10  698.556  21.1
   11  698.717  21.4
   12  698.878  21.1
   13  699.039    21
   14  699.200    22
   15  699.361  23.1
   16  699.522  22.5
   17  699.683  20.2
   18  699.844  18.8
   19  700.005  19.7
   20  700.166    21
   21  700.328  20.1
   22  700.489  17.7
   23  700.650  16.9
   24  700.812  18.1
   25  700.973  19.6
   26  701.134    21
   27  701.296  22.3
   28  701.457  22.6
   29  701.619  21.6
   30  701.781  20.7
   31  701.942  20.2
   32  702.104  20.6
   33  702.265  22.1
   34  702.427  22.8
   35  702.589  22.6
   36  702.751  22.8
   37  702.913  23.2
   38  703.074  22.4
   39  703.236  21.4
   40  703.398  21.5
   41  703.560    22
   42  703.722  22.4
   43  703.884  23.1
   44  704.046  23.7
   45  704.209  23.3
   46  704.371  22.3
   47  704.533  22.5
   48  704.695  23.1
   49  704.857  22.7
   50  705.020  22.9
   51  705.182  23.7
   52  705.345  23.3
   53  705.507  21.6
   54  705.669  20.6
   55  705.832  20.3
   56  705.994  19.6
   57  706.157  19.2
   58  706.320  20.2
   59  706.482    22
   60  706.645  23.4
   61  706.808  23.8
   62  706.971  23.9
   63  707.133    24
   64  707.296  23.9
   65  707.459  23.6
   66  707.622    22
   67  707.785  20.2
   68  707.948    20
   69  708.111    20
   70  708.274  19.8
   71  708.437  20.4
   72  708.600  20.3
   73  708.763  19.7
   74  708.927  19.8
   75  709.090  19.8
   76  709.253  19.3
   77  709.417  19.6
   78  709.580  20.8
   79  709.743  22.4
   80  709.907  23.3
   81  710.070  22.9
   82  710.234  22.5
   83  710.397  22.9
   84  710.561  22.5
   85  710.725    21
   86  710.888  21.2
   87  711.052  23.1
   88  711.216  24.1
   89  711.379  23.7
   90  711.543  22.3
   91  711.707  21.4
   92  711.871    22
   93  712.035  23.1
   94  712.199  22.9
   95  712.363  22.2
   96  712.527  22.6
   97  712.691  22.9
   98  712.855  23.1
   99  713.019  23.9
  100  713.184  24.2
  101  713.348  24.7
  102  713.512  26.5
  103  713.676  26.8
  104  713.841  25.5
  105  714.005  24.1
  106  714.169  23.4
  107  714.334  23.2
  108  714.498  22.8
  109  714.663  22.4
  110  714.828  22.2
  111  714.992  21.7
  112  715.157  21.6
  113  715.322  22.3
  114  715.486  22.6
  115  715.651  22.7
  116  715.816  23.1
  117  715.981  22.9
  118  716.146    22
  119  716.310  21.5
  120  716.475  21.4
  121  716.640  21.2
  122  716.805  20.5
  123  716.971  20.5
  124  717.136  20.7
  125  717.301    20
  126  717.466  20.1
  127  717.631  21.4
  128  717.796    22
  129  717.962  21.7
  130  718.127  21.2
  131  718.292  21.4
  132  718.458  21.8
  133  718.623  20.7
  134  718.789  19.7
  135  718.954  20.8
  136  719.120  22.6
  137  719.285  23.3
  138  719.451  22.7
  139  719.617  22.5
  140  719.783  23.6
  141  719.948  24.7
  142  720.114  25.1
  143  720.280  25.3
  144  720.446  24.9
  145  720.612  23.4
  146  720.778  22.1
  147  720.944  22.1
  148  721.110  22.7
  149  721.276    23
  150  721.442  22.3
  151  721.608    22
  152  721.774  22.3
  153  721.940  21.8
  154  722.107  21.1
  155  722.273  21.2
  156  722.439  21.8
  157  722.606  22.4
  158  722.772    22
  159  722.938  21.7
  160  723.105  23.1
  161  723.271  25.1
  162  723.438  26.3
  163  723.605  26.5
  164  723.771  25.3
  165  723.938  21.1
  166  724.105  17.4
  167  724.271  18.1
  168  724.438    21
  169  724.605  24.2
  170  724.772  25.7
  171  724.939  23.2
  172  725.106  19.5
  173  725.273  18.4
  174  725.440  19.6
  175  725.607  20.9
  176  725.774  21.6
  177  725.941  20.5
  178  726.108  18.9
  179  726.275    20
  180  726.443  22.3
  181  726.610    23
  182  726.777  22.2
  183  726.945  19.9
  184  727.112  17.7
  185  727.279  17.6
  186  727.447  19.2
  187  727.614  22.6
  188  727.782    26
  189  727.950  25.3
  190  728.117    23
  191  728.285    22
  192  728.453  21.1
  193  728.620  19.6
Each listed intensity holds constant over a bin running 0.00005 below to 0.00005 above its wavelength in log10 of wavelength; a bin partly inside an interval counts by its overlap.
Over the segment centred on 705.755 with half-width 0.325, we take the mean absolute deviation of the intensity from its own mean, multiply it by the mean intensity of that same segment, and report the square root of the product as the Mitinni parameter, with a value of 3.4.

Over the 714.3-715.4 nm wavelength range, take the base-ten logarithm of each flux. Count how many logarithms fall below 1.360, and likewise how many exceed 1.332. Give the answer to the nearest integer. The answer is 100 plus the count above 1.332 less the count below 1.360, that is 101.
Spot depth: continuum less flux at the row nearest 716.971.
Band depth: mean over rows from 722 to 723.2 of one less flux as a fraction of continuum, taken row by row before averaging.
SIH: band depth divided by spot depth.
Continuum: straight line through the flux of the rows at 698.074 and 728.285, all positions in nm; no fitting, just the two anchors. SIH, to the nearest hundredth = 0.01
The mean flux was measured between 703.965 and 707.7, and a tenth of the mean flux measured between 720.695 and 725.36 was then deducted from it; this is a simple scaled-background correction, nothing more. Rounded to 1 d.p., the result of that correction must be 20.2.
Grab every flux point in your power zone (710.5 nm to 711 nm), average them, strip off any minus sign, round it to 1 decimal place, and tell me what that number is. 21.6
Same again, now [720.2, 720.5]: 25.1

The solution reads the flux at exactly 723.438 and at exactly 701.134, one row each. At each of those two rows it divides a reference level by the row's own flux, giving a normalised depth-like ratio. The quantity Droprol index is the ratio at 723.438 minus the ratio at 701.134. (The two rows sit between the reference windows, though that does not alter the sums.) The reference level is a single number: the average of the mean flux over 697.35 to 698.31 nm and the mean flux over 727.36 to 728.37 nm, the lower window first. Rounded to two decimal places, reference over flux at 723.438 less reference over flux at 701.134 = -0.21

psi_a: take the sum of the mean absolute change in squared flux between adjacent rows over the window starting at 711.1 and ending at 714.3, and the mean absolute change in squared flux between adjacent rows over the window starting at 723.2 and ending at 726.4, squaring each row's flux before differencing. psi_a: 115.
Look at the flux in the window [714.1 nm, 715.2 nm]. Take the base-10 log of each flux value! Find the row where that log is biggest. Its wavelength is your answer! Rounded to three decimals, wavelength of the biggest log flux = 714.169 nm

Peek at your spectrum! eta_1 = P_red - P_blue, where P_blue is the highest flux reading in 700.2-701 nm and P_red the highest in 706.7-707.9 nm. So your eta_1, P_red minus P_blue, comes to 4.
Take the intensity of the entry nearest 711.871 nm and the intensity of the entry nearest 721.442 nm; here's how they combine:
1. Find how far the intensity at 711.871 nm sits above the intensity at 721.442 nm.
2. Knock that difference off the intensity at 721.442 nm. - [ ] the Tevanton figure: 23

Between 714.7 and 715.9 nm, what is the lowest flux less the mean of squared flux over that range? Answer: -477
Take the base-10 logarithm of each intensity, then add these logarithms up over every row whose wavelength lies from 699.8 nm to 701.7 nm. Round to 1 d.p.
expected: 15.6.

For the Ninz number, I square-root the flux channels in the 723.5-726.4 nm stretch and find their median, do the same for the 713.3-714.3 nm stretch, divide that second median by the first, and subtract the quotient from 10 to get 8.90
